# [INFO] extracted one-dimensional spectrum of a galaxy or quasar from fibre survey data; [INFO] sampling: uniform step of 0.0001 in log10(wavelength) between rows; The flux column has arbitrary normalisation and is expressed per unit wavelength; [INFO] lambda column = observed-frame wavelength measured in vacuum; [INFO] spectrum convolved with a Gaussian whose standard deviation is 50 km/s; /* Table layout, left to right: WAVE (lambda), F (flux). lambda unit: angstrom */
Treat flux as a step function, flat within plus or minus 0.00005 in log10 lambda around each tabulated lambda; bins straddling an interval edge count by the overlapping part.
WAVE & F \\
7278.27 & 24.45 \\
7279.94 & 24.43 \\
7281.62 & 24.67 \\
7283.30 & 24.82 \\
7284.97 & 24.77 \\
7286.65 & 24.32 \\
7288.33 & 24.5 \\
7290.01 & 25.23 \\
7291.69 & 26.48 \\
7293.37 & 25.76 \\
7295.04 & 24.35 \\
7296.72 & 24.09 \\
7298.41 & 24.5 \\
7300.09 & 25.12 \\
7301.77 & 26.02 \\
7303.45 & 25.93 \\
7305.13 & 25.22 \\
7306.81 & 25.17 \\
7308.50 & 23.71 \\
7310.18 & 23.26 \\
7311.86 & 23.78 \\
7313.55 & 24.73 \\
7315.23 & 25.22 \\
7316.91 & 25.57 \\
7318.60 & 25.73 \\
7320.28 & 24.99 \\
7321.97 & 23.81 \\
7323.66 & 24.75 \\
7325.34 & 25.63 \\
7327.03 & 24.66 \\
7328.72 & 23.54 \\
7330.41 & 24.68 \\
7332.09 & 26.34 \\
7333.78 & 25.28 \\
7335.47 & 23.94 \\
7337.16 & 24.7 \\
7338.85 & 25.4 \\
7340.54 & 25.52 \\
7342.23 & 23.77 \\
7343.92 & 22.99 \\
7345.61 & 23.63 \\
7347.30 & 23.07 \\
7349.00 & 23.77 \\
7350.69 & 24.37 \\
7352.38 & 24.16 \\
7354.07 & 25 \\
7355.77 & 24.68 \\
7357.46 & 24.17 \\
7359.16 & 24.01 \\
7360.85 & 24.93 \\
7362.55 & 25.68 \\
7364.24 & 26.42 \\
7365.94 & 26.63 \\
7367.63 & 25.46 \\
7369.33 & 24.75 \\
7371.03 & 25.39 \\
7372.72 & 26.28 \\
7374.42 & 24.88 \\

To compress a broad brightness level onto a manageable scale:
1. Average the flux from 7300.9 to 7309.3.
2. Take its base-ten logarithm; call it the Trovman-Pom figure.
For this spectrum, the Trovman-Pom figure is 1.402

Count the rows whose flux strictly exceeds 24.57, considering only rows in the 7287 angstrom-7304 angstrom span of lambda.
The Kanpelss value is 6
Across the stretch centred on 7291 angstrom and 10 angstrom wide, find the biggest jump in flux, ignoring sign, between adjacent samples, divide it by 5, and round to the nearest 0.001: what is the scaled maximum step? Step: 0.282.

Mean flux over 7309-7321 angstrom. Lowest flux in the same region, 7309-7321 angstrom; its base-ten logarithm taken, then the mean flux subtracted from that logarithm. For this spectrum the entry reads -23.4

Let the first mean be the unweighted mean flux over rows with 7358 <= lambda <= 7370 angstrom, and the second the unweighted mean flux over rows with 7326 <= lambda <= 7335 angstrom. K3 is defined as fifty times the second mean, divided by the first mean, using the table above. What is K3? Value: 49.0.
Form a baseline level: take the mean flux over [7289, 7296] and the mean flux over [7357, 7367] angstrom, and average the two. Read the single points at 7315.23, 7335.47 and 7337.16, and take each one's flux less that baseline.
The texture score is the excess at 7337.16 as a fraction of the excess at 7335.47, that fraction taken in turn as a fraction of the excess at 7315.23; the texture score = -3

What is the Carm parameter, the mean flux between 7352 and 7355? 24.6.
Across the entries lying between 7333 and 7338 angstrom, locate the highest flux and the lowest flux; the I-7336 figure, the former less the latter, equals 1.3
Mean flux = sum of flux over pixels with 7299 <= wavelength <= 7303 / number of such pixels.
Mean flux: 25.6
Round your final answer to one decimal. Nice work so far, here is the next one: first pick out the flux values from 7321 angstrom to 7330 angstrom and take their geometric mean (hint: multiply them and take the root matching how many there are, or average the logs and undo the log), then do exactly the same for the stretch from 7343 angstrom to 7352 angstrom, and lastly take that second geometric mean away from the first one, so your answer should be 0.9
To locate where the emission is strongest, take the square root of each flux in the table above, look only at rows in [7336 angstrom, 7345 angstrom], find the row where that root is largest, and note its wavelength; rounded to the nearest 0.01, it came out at 7340.54 angstrom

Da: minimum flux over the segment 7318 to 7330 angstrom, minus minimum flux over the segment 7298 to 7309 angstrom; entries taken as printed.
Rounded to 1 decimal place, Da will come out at -0.2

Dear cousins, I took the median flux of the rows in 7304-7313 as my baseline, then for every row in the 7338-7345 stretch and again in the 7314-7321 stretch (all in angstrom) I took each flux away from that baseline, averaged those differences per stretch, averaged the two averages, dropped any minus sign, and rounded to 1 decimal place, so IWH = 1.1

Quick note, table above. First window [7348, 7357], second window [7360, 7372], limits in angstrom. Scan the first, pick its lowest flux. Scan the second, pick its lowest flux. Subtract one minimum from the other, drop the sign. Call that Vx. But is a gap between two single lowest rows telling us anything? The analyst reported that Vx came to 1.0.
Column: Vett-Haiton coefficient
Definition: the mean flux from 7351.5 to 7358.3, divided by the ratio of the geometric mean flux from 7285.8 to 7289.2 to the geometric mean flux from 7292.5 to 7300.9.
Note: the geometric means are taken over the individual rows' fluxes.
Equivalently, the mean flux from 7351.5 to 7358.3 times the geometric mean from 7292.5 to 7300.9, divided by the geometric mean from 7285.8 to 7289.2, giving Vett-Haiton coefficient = 24.9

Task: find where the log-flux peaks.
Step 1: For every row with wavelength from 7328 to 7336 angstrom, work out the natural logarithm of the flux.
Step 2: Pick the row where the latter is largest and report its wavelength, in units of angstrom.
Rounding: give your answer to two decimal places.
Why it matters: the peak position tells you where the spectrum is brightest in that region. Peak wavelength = 7332.09 angstrom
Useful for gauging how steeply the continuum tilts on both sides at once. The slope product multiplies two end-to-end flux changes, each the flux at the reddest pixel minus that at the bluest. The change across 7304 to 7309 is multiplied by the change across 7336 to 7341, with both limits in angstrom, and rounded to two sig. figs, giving -1.2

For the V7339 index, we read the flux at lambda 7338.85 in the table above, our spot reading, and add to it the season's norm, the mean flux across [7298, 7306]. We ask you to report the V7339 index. 50.8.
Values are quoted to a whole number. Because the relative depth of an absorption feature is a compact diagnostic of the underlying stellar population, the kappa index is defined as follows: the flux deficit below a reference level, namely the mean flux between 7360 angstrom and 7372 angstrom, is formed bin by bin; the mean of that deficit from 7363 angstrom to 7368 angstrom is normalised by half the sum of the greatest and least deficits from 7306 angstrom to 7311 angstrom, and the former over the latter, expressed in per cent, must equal -40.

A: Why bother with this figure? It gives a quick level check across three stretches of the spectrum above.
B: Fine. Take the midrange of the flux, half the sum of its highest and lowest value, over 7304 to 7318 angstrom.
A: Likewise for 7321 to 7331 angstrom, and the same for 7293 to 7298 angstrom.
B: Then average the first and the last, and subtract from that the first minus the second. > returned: 24.8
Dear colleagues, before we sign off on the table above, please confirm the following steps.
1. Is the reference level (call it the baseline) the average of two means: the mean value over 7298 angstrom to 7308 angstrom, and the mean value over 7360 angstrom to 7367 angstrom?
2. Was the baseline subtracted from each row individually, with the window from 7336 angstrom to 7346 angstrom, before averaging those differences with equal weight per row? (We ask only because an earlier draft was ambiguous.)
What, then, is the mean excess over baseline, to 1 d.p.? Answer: -1.3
